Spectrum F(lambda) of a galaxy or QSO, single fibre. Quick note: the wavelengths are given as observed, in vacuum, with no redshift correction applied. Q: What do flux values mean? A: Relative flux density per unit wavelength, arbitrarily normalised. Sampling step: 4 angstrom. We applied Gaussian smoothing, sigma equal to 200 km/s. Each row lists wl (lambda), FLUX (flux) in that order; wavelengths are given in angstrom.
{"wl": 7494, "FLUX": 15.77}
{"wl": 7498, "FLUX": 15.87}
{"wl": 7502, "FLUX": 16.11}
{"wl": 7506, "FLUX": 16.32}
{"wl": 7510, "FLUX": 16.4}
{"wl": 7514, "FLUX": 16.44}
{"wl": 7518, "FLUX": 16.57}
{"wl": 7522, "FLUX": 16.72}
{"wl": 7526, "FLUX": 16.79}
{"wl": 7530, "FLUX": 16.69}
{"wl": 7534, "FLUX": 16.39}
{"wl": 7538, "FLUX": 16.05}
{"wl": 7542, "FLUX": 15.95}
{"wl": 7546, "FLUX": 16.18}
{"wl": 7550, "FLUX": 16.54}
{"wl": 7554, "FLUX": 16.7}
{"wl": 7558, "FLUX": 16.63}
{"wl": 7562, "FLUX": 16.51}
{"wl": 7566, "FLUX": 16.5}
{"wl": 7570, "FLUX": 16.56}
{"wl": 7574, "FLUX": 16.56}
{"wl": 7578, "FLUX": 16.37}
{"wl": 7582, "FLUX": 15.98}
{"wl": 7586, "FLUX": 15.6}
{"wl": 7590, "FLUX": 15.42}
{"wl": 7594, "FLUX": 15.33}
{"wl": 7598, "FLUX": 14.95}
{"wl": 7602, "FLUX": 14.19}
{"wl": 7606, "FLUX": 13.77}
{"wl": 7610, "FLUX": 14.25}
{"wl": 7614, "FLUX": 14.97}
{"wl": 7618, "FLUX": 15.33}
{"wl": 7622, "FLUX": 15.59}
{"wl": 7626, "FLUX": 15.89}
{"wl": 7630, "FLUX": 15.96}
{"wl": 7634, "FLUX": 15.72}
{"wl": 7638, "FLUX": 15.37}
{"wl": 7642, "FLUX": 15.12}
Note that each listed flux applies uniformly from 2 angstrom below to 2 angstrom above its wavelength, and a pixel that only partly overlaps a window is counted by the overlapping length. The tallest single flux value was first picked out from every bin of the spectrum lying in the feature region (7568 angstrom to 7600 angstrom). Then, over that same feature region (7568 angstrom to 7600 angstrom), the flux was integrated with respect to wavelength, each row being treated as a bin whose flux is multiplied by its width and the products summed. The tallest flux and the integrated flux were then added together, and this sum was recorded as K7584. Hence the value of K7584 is 524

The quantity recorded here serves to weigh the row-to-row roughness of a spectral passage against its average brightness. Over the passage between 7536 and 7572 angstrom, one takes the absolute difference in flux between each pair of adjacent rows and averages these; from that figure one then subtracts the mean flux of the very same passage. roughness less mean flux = -16.3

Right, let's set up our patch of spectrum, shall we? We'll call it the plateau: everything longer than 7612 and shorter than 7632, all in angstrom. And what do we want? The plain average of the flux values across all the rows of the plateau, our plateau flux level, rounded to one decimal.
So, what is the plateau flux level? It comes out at 15.5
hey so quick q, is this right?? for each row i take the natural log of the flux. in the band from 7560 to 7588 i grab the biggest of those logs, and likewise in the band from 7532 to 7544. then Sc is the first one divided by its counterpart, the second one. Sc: 1.004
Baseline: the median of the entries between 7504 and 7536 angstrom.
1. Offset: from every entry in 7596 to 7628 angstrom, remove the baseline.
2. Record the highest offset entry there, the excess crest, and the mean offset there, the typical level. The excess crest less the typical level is 1.02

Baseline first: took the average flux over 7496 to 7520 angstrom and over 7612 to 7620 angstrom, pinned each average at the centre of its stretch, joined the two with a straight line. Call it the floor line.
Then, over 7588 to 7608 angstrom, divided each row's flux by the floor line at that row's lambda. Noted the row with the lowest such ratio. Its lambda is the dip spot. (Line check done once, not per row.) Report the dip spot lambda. 7606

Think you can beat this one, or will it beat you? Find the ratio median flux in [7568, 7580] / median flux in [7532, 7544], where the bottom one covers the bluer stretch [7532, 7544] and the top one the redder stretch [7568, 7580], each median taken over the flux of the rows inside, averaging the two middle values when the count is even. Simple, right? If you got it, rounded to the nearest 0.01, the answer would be 1.03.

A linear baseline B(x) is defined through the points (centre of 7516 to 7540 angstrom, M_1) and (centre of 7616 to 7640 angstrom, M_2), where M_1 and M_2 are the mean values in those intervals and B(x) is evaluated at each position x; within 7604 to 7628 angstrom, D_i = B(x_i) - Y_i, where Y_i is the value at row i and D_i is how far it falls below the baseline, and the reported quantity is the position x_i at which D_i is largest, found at 7606 angstrom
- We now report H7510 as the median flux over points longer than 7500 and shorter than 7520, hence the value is 16.4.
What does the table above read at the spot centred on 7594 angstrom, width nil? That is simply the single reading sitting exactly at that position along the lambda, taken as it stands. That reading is 15.33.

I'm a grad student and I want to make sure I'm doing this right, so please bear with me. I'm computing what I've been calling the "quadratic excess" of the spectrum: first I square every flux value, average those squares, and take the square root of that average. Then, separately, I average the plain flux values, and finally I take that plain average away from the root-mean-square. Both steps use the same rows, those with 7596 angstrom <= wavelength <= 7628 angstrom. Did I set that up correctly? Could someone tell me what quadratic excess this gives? 0.0161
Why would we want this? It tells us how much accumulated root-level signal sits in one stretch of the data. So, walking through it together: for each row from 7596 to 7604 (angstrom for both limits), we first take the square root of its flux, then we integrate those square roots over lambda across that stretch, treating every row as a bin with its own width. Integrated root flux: 30.5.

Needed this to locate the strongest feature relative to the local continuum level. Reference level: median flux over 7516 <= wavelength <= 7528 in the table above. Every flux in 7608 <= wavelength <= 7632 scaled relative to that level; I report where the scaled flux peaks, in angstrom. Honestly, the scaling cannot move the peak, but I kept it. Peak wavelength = 7630 angstrom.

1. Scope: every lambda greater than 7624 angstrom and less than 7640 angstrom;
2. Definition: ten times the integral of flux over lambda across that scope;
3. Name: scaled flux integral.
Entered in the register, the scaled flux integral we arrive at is 2518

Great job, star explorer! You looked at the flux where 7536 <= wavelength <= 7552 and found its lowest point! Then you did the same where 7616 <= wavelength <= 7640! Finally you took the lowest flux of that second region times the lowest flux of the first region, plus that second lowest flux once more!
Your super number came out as 260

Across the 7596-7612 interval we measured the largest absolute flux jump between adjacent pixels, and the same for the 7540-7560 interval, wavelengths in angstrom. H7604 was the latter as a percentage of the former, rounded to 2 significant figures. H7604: 47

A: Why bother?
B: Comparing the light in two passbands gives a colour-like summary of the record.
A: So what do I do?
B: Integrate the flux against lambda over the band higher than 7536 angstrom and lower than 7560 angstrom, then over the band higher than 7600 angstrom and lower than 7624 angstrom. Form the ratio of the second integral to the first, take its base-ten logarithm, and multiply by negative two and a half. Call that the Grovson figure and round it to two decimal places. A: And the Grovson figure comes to 0.12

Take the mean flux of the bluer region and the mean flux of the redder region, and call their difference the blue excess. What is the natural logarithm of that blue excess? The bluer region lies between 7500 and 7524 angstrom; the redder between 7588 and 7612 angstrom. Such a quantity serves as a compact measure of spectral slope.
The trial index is 0.6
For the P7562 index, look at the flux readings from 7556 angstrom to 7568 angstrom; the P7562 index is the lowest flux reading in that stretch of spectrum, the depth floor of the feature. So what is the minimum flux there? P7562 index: 16.5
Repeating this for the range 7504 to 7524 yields 16.32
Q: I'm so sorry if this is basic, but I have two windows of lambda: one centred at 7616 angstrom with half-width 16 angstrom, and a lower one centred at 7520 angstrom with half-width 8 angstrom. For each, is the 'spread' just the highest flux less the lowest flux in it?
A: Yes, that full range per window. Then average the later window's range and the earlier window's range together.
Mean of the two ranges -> 1.27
